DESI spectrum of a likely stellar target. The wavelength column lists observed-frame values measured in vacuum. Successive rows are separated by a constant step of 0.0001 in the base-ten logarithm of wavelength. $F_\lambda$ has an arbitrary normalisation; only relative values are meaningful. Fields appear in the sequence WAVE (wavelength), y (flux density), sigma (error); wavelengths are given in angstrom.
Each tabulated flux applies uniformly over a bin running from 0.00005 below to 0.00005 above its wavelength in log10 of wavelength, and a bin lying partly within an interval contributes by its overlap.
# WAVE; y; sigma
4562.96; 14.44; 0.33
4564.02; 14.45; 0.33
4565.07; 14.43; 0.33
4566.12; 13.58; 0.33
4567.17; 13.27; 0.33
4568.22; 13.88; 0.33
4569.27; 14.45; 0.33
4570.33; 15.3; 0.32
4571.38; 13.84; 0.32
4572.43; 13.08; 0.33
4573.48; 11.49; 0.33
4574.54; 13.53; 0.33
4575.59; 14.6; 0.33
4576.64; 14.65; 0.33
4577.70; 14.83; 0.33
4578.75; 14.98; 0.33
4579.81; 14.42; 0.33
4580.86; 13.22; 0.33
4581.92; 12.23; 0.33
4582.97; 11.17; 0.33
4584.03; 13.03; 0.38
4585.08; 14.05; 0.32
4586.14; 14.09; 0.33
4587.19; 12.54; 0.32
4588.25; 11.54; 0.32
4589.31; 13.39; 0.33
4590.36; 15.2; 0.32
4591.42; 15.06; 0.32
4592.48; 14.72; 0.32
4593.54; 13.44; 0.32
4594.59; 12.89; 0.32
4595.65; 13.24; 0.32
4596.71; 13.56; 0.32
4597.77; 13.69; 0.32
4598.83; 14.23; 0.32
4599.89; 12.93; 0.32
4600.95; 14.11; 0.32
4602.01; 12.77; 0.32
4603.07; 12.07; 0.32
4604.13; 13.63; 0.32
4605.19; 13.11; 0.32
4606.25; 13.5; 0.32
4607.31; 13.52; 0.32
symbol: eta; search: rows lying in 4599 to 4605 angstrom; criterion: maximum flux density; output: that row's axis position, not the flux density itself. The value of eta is 4600.95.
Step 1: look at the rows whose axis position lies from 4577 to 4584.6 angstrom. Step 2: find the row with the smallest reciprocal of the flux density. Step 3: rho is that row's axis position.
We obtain 4578.75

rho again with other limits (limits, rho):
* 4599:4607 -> 4600.95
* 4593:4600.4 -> 4598.83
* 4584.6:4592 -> 4590.36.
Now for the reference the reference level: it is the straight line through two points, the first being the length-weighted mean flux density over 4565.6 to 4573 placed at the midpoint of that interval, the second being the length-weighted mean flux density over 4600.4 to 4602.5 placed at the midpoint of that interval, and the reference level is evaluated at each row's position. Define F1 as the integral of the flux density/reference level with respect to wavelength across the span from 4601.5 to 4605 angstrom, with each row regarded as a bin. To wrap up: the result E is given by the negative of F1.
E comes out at -3.35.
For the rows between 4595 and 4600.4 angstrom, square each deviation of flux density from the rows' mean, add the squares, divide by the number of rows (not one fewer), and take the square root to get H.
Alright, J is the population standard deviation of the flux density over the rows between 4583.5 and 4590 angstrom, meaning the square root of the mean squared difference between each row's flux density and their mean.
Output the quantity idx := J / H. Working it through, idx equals 2.0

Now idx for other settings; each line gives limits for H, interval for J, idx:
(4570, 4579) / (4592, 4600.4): 0.5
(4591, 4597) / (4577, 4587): 1.5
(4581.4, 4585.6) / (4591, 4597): 0.7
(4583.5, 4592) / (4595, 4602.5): 0.4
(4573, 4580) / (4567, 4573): 0.7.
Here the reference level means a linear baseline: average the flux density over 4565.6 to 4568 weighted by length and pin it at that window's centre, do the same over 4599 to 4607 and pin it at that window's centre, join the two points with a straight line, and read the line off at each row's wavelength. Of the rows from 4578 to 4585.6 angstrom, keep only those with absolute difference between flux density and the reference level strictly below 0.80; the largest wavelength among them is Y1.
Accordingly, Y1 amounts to 4585.08 angstrom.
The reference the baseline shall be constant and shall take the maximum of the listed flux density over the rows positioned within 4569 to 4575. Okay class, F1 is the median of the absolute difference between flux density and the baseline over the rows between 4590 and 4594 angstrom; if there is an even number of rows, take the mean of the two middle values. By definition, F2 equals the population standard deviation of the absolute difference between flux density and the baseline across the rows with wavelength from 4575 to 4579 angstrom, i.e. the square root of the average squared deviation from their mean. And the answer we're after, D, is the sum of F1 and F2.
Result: 0.6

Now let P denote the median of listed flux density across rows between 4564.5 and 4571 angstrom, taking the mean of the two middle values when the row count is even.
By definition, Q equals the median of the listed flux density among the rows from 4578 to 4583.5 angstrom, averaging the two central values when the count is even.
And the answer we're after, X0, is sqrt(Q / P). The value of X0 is 0.966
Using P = 14.2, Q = 13.2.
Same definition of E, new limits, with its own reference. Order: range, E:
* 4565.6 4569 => -3.33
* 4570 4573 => -3.02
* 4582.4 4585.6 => -2.98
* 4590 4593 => -3.30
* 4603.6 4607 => -3.41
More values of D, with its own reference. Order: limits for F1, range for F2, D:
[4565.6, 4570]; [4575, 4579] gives 1.7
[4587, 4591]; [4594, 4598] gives 2.6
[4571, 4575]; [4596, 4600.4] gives 2.5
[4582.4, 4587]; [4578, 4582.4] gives 2.8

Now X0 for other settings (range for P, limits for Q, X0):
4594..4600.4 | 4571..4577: 1.011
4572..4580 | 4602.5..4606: 0.951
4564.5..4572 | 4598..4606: 0.972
